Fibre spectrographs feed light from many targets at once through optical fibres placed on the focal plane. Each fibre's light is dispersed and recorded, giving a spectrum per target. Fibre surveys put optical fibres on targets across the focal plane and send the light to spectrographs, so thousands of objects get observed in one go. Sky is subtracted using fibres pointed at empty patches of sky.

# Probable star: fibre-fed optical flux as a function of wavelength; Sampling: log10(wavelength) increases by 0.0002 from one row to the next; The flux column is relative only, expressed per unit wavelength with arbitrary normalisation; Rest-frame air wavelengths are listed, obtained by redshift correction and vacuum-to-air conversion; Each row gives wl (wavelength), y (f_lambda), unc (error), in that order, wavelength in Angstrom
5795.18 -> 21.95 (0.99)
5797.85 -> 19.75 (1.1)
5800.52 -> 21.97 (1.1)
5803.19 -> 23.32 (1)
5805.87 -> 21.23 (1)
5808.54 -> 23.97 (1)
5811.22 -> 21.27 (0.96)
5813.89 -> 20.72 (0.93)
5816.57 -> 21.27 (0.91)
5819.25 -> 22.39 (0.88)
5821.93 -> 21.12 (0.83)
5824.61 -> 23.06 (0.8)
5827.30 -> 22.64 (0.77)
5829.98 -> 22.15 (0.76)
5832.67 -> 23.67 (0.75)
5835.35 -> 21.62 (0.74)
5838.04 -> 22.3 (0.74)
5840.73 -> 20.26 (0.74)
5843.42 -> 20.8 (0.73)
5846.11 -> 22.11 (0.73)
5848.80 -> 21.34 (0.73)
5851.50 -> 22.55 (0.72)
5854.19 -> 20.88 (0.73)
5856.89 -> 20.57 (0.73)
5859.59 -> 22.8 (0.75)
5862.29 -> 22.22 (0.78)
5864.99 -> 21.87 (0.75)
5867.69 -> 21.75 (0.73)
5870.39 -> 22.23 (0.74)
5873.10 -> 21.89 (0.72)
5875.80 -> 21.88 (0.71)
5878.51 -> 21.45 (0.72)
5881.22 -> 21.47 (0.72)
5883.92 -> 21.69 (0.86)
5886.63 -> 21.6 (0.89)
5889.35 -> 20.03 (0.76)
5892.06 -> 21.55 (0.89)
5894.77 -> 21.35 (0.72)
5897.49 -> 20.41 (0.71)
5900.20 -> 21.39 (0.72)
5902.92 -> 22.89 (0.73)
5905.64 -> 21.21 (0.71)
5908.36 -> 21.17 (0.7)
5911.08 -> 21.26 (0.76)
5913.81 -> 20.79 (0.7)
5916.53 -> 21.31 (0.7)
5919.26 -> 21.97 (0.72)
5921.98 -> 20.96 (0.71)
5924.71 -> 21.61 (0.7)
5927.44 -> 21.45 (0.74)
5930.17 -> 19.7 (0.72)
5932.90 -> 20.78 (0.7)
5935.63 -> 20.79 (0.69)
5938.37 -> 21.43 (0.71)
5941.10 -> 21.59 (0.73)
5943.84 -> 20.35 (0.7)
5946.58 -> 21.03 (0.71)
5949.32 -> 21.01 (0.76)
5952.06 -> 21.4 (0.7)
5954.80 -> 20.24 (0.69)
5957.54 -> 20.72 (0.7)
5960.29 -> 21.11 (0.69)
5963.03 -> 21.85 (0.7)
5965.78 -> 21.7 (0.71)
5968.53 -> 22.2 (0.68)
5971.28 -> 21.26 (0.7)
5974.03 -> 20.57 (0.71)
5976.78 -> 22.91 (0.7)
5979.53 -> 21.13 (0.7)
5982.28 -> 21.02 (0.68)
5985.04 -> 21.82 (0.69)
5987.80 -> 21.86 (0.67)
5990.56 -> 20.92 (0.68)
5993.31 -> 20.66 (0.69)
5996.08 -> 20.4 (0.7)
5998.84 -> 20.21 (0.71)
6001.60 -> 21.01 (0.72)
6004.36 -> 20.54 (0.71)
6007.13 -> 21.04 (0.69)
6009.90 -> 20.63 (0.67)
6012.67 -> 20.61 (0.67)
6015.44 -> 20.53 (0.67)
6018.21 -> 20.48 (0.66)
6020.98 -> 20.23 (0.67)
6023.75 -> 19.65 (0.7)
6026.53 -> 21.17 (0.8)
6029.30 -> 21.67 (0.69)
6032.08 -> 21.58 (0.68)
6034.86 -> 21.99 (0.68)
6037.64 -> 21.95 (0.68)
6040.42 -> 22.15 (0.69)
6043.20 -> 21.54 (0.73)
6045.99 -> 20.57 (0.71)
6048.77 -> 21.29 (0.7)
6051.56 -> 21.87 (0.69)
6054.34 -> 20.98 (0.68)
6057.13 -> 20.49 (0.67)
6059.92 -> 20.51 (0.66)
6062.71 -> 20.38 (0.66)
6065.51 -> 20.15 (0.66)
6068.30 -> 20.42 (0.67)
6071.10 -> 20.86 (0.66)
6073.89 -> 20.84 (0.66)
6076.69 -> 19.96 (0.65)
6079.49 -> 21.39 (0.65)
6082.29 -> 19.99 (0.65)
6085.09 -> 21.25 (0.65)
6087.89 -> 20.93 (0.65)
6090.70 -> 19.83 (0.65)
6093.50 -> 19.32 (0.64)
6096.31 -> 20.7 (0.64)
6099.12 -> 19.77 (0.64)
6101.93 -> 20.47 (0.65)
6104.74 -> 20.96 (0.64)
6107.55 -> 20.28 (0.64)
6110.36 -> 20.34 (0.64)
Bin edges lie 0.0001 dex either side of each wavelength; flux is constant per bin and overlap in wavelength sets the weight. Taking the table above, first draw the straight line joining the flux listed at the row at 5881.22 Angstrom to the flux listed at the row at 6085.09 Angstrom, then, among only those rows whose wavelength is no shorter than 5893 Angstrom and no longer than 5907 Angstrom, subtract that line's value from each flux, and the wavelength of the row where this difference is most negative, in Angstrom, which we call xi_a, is 5897.49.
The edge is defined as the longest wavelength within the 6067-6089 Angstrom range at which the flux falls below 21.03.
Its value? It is 6087.89 Angstrom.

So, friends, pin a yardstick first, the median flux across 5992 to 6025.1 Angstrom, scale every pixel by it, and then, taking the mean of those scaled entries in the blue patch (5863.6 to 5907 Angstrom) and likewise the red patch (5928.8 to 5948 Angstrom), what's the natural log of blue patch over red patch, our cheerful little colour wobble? 0.035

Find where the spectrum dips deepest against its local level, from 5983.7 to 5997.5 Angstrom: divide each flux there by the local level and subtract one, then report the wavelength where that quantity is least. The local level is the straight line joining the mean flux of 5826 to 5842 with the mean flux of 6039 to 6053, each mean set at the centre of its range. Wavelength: 5996.08 Angstrom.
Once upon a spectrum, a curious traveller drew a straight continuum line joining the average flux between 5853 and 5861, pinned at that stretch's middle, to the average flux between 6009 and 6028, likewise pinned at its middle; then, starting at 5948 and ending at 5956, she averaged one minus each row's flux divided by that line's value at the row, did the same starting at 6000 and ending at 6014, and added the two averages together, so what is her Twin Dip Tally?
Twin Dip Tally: -0.012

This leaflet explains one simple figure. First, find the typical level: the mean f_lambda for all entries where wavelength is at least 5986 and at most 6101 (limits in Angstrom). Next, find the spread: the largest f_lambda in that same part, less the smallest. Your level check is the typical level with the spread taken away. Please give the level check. 18.0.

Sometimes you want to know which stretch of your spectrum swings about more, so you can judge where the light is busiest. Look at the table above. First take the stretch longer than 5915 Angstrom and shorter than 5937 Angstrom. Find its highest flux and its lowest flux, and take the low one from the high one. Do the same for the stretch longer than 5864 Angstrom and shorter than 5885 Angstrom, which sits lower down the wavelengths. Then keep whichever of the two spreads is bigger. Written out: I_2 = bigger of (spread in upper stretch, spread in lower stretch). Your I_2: 2.27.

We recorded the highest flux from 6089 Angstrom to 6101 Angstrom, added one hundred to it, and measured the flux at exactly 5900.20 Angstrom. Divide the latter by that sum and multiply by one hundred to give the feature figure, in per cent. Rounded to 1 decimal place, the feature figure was 17.7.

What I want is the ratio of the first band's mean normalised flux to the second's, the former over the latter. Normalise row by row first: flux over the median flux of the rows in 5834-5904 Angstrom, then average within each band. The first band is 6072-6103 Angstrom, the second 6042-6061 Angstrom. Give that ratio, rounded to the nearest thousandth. 0.970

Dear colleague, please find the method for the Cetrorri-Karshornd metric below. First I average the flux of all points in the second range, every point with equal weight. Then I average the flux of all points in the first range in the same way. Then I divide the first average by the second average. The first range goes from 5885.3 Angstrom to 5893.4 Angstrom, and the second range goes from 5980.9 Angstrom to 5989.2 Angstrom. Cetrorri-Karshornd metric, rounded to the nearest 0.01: 0.98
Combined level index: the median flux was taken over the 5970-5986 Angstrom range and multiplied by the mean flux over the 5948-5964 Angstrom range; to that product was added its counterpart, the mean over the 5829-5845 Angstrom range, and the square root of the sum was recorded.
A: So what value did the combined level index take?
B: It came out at 21.6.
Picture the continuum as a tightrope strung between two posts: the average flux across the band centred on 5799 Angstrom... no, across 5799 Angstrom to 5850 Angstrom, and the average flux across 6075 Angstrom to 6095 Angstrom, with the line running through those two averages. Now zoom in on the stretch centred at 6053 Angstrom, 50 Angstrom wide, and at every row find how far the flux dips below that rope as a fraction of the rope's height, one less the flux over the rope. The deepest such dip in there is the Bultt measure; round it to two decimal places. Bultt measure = 0.02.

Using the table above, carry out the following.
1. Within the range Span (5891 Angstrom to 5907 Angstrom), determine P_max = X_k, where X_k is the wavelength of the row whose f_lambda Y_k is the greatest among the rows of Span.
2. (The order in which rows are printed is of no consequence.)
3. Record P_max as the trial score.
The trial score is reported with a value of 5902.92 Angstrom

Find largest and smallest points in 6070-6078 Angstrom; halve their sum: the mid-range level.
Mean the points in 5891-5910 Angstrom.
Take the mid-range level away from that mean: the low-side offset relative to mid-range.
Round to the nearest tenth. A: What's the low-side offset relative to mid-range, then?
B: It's 1.0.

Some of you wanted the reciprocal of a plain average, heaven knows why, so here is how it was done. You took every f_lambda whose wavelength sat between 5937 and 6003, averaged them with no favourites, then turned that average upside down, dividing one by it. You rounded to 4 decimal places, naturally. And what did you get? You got 0.0472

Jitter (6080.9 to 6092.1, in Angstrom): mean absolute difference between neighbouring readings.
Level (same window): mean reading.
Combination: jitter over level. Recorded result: 0.044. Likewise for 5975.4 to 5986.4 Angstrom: 0.041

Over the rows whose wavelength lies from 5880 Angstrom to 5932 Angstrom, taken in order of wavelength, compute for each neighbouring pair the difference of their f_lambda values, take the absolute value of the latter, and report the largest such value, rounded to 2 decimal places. 1.75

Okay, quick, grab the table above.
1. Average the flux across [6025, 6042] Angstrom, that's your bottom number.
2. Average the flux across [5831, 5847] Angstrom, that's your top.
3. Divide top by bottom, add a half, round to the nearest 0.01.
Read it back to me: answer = 1.50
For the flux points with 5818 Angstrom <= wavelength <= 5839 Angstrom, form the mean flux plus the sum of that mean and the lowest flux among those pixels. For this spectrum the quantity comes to 65.9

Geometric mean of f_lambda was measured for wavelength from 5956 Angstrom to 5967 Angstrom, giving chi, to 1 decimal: 21.3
